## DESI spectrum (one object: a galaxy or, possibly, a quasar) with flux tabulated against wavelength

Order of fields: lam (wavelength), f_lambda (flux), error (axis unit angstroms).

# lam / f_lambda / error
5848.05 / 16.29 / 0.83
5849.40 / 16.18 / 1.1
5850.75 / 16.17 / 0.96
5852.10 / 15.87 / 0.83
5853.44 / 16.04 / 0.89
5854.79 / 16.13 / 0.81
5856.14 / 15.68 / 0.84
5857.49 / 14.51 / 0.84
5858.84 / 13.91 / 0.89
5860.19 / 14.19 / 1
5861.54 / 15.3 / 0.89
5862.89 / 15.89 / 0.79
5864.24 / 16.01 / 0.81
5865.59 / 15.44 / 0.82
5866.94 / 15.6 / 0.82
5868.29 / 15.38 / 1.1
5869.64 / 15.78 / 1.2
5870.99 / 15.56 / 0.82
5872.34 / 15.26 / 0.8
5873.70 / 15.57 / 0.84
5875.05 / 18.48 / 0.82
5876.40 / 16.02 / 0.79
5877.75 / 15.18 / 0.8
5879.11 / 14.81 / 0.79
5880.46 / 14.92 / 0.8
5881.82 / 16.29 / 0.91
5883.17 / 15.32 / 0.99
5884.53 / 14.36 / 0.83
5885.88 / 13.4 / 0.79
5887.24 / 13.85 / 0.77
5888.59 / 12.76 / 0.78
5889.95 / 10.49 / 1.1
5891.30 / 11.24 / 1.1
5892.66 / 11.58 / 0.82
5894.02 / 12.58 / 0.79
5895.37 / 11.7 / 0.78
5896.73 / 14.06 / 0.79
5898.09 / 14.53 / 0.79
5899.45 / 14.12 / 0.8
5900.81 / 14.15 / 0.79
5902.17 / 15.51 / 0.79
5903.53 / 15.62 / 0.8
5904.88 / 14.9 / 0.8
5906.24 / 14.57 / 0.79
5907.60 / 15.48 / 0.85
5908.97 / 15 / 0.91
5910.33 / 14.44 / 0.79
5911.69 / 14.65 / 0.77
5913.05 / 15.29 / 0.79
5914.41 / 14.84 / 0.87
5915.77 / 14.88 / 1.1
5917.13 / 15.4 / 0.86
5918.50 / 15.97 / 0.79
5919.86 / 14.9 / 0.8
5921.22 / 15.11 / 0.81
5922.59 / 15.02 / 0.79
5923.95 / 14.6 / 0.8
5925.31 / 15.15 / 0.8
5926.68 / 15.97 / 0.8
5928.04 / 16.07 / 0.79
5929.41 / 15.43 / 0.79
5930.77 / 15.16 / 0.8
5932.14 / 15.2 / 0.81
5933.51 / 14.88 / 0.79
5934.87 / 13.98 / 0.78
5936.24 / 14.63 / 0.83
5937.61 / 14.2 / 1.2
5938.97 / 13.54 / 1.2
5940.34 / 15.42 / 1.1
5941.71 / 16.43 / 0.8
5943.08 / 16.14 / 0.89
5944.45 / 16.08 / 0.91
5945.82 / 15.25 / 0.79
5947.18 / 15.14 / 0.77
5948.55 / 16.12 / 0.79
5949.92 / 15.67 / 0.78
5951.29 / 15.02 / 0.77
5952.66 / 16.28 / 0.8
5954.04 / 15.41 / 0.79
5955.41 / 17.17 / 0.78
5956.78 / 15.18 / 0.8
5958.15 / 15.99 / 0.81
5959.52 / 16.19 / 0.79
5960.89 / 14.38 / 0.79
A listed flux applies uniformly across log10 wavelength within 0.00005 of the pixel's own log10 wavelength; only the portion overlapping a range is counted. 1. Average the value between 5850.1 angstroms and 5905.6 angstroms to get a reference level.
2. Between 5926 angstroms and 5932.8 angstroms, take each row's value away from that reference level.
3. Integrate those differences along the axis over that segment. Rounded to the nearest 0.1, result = -5.7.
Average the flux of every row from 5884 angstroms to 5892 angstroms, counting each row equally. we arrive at 12.7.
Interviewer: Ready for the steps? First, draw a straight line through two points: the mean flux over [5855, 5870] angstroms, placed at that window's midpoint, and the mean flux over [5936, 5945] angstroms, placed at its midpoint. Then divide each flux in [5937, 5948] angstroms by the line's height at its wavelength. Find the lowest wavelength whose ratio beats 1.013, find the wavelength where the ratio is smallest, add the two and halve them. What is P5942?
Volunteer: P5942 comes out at 5939.7 angstroms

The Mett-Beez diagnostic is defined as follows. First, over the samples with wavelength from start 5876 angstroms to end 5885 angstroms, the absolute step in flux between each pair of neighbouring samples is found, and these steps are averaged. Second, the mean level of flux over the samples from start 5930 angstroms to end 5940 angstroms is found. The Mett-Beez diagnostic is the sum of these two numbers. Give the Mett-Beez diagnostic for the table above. 15.3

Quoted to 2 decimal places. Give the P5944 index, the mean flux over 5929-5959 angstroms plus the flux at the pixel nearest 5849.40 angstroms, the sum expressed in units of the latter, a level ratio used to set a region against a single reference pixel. 1.95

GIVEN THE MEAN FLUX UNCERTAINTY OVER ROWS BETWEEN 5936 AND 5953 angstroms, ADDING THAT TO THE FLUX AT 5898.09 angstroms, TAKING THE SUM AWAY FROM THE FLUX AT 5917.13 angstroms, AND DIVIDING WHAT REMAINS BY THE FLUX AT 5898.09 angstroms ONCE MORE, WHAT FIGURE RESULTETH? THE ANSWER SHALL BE 0.00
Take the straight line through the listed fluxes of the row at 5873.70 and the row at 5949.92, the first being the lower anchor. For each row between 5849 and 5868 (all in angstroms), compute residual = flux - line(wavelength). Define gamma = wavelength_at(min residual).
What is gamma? 5858.84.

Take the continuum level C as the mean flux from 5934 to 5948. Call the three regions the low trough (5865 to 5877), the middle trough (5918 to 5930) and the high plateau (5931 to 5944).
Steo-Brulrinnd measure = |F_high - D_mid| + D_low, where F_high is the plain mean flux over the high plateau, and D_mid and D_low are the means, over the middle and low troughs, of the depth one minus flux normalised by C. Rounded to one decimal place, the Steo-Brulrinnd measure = 14.9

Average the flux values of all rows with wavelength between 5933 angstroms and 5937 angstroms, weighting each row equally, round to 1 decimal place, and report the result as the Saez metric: 14.5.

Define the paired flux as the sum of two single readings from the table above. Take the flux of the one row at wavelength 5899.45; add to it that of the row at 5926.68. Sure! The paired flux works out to 30.1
